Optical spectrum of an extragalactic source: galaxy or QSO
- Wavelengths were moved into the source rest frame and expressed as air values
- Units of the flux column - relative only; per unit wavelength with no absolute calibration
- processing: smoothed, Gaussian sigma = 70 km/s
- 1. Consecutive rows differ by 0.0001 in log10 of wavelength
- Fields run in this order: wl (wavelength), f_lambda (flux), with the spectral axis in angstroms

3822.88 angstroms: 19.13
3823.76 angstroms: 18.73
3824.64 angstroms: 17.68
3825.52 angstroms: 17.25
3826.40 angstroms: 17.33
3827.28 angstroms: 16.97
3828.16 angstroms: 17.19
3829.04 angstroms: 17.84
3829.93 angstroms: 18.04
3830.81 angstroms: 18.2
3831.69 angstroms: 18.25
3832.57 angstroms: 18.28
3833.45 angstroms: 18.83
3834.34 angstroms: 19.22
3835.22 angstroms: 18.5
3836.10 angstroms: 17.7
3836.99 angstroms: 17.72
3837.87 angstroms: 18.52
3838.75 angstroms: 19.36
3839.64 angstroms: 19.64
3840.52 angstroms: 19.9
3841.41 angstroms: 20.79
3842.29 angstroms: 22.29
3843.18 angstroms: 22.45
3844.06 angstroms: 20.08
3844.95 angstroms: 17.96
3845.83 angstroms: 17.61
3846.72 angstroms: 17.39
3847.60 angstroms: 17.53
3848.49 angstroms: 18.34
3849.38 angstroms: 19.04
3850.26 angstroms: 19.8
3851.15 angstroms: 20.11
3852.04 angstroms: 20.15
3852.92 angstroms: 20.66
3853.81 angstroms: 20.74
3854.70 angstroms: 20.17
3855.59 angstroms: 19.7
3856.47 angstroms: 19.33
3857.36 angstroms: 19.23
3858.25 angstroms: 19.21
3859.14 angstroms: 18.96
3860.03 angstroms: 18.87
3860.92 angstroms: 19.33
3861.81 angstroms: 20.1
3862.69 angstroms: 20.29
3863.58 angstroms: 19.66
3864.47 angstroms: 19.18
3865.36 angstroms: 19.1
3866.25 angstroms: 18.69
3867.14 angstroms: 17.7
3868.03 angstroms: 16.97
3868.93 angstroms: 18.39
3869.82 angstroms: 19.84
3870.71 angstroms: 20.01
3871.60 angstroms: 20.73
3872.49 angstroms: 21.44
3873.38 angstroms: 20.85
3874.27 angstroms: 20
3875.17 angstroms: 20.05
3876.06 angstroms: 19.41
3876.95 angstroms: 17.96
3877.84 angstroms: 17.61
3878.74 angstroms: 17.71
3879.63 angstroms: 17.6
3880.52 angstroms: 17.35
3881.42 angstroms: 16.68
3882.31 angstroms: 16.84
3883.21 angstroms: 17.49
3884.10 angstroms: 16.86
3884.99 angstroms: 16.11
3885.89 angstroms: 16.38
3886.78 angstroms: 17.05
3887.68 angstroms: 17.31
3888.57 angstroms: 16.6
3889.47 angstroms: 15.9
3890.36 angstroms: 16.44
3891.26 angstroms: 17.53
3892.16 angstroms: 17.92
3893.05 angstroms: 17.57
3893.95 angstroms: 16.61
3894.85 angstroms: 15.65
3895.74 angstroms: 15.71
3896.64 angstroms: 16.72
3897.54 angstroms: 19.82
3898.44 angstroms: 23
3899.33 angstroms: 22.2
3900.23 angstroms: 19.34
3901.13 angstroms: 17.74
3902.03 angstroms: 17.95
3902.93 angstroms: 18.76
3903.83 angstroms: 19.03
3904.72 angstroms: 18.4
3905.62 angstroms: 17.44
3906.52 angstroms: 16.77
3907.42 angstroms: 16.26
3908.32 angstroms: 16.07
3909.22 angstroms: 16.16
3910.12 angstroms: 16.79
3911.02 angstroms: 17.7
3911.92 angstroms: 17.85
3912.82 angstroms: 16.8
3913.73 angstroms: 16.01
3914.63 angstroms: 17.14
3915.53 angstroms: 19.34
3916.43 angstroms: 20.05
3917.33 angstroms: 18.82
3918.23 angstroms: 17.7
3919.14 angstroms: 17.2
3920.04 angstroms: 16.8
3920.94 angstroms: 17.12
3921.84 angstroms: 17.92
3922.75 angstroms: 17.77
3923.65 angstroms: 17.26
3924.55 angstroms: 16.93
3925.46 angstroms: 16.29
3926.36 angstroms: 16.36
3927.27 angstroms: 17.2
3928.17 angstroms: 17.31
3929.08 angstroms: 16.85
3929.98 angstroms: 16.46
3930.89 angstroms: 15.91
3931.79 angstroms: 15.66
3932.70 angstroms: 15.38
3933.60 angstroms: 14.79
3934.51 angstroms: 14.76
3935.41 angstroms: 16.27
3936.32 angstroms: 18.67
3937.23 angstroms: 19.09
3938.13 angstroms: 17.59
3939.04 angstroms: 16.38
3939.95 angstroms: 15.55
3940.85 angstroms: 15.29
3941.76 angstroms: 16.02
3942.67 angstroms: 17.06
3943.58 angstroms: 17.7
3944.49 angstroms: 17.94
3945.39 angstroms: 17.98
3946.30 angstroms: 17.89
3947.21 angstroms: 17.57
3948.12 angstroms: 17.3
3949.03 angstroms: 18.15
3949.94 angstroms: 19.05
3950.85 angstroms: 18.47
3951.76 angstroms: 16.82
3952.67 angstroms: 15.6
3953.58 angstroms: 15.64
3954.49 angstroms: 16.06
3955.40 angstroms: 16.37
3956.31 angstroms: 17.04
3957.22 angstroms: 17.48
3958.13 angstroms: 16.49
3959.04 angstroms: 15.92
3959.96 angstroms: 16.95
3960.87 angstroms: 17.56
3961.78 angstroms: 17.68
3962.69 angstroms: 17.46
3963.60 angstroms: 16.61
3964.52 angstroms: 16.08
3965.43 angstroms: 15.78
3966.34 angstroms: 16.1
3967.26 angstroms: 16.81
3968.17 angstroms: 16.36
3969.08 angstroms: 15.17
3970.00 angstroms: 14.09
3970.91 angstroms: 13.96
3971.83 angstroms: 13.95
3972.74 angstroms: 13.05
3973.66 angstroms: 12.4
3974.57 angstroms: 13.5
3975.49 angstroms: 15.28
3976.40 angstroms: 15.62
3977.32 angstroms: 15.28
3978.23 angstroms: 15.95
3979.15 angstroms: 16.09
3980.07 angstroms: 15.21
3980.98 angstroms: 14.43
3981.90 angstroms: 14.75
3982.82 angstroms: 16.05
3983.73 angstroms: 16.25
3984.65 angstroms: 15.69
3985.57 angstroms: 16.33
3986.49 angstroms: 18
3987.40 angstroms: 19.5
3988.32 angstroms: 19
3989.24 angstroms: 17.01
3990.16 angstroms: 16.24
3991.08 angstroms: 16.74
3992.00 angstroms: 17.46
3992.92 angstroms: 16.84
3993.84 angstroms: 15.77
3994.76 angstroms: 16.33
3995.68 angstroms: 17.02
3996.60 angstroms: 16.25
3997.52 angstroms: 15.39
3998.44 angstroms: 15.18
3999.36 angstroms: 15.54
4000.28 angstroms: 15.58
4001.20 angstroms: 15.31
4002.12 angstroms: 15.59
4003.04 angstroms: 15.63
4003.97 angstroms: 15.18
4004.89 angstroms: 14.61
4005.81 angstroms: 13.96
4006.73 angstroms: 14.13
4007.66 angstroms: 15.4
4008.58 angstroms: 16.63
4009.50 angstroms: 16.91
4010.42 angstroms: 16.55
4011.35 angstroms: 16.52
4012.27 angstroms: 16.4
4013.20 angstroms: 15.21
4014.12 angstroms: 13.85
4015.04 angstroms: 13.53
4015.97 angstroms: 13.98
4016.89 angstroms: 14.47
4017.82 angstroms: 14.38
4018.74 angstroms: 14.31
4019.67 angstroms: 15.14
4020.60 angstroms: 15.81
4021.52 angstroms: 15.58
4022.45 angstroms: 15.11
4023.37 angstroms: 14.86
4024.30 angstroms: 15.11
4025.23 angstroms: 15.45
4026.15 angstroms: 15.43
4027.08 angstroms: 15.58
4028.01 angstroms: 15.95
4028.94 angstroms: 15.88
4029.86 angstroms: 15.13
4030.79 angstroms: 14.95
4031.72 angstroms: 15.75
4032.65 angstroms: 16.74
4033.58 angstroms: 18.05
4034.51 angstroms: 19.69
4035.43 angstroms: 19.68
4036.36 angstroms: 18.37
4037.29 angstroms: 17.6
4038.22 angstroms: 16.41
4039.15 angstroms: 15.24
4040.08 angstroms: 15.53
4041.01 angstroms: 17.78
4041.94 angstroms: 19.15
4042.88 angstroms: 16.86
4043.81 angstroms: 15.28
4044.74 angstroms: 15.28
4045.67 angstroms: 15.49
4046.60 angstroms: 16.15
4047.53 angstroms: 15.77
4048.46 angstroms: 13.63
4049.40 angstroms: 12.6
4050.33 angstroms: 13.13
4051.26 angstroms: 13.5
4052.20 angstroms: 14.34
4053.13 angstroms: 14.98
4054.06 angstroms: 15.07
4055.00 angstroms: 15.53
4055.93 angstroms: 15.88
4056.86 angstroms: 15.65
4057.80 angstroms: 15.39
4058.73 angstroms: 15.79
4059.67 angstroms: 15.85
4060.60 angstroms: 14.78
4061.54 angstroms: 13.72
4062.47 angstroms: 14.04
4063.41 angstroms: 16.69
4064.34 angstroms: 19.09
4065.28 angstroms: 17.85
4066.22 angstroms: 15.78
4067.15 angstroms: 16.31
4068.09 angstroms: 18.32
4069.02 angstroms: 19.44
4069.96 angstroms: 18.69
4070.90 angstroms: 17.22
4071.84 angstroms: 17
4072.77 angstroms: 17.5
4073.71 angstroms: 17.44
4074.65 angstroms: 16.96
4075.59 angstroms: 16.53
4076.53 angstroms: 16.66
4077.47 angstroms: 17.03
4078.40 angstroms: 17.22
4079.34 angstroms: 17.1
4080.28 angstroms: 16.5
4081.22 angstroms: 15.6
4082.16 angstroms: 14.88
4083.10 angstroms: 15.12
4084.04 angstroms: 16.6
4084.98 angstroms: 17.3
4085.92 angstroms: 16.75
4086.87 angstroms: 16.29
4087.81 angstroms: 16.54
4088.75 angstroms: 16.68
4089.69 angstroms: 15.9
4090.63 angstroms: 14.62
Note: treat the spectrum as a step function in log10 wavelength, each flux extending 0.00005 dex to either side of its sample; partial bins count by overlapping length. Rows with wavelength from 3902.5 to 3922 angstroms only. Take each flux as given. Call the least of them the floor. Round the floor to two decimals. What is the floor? 16.01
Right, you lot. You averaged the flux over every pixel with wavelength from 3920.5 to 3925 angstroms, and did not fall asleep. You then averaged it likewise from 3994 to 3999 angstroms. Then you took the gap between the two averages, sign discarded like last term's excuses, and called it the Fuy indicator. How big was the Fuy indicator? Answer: 1.4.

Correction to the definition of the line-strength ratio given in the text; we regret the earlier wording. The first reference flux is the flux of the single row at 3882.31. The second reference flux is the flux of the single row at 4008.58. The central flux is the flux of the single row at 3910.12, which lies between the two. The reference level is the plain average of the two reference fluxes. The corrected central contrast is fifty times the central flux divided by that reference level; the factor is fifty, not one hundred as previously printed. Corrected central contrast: 50.2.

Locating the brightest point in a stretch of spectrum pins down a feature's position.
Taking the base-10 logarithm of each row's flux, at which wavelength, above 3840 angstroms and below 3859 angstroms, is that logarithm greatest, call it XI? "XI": 3843.18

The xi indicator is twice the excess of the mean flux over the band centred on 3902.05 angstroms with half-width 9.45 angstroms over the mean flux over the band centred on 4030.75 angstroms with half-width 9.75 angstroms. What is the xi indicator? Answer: 3.2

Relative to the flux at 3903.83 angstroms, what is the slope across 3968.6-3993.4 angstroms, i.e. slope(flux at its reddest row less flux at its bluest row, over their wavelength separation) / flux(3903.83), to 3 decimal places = 0.004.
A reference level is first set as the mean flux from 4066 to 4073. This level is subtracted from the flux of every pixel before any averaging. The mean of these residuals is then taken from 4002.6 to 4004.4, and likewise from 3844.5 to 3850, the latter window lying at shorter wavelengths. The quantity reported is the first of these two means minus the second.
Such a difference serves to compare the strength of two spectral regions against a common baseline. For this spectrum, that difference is -2.6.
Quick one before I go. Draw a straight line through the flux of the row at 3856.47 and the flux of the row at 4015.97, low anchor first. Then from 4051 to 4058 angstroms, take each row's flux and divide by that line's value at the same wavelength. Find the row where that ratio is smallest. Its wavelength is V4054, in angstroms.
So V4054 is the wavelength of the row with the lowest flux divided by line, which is 4051.26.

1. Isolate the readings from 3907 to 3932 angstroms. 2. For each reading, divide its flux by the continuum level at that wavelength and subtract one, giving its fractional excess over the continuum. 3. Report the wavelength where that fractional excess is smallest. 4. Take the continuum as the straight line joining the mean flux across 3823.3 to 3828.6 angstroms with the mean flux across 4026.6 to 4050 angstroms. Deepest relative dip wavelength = 3931.79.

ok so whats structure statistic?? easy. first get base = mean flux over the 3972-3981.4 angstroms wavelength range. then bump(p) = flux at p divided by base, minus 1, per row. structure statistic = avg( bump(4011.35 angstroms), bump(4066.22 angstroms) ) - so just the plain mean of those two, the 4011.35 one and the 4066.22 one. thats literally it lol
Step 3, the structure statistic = 0.10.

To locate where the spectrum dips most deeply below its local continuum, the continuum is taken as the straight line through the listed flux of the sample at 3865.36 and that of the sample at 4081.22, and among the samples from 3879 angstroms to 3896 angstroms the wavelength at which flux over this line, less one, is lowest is 3894.85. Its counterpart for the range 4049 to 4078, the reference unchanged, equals 4049.40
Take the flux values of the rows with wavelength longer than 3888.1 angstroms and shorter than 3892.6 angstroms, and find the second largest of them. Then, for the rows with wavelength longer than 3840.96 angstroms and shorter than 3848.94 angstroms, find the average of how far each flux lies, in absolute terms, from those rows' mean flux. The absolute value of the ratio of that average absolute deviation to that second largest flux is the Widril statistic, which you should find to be 0.10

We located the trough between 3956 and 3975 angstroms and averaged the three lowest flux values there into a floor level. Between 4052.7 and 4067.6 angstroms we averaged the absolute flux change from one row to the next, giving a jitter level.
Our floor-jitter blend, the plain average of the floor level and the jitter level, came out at 6.9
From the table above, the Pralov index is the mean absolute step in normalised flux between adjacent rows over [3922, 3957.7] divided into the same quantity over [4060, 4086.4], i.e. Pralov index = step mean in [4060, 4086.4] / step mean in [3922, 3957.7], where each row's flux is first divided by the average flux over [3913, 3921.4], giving 1.39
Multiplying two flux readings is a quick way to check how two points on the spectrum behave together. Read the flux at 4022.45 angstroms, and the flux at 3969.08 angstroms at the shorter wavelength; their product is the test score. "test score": 229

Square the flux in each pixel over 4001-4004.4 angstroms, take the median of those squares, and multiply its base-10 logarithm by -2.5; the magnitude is -5.94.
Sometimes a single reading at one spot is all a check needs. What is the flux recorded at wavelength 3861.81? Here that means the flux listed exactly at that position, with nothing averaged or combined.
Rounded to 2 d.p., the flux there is 20.10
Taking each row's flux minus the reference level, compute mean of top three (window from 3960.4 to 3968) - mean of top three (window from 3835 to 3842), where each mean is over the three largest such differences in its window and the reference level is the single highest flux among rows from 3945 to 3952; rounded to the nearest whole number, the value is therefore -3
